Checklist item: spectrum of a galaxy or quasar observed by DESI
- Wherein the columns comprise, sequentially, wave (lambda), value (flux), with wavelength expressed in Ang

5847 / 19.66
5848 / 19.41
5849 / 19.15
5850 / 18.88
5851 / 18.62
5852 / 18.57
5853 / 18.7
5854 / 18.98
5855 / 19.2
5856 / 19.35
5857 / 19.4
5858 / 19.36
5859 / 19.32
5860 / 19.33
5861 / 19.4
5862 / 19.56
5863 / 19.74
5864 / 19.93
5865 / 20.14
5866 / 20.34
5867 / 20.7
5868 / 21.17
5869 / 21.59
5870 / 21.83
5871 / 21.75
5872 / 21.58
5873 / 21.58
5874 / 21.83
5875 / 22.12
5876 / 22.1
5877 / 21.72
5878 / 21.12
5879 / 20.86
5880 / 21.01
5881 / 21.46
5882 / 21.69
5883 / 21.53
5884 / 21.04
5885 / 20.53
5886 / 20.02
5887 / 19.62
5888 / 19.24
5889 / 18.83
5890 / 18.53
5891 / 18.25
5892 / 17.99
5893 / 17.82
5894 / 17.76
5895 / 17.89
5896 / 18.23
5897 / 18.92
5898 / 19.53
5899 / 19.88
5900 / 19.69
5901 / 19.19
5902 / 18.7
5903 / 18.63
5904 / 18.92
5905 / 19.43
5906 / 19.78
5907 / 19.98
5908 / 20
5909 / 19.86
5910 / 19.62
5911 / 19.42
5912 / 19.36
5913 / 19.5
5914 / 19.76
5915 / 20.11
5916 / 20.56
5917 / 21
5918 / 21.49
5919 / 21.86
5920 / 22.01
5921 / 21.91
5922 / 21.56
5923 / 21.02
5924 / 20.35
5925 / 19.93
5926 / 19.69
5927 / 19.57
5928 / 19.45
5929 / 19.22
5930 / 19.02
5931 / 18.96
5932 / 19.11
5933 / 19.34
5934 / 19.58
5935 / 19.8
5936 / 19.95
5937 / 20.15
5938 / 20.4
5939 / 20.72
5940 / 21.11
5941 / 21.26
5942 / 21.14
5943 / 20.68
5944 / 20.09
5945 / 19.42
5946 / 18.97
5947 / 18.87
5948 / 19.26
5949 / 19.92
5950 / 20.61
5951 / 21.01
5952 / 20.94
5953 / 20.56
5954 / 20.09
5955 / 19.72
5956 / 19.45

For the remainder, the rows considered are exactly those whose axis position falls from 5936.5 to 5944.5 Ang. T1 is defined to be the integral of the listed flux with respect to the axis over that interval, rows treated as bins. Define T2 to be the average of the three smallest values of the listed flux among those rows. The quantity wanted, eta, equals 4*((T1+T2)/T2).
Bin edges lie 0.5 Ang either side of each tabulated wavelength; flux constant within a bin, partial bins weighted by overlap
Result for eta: 36.8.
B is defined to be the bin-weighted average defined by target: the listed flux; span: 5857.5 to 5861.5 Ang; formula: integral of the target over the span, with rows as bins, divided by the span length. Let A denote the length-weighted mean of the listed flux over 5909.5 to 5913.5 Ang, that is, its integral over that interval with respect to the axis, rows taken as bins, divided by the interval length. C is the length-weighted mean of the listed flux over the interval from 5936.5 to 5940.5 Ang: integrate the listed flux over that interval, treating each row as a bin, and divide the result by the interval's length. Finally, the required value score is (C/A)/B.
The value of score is 0.0546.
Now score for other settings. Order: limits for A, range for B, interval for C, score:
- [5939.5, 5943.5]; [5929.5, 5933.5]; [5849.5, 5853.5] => 0.0465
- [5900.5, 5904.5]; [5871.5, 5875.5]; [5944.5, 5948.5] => 0.0466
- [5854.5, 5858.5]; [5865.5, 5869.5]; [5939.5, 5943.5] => 0.0520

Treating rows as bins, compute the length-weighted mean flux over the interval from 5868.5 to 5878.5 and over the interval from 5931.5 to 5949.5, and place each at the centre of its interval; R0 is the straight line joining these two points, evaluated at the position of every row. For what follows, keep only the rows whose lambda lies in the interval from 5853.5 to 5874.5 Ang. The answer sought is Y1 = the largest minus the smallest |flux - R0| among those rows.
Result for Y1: 3.2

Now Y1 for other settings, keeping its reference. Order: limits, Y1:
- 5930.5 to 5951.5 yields 1.2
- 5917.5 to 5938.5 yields 1.4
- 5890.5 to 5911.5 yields 2.6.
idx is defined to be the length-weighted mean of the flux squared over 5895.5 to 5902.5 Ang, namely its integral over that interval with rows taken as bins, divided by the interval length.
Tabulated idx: 368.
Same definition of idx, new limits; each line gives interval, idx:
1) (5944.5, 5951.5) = 390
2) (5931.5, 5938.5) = 391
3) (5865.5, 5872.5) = 453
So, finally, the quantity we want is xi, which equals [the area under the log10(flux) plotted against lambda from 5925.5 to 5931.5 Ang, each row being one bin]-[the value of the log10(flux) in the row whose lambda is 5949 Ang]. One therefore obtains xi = 6.42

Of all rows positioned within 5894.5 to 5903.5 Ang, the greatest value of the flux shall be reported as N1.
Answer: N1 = 19.88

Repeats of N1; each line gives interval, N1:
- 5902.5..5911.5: 20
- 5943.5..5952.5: 21.01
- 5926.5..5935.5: 19.8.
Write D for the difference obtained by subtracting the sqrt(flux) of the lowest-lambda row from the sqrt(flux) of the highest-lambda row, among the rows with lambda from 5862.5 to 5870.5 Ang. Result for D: 0.2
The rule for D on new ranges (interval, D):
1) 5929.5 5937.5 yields 0.1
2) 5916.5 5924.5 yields -0.1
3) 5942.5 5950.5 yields 0.0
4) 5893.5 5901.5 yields 0.2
